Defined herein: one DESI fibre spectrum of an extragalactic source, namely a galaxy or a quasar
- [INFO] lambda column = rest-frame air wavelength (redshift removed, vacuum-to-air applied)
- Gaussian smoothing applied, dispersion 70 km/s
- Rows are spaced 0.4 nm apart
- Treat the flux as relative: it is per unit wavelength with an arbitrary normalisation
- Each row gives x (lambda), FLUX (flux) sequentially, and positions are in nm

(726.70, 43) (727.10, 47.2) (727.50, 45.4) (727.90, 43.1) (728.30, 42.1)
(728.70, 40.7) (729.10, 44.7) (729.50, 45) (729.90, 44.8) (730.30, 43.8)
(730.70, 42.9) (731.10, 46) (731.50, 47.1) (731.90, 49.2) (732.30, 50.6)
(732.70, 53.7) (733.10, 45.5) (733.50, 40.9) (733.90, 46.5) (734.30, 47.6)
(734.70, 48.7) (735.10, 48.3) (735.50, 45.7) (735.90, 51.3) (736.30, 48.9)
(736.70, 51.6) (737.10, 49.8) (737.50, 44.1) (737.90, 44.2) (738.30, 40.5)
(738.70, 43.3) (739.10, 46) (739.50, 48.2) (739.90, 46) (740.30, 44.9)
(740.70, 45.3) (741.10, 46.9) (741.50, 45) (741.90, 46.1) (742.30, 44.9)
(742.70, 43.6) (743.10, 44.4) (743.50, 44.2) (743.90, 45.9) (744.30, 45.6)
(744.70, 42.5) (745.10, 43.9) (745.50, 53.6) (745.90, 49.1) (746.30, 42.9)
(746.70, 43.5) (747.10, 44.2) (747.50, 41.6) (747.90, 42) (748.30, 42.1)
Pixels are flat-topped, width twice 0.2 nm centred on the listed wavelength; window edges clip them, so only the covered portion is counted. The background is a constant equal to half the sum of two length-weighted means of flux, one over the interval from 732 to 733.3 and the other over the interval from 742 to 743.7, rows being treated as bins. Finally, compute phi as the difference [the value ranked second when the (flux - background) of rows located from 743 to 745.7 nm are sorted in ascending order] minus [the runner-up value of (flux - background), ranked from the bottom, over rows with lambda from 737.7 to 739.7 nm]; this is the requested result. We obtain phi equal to 1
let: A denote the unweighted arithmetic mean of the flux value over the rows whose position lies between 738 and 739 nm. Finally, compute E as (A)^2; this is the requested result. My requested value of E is 1756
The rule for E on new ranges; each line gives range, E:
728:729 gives 1714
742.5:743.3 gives 1936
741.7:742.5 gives 2070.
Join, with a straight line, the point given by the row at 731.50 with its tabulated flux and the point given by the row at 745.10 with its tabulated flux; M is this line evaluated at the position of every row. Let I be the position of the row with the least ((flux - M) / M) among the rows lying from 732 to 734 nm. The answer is 733.50 nm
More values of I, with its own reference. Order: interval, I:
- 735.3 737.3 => 735.50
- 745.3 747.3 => 746.30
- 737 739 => 738.30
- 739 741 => 740.30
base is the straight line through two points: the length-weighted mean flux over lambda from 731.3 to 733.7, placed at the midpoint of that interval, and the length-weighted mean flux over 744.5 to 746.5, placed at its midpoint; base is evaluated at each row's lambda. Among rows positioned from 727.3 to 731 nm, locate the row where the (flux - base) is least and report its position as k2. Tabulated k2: 728.70 nm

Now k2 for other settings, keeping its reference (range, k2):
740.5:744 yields 742.70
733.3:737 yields 733.50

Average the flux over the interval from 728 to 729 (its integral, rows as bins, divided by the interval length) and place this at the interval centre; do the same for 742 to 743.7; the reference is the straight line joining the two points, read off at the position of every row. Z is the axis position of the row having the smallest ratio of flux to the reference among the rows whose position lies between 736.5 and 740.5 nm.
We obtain 738.30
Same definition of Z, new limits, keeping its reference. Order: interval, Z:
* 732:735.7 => 733.50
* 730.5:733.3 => 730.70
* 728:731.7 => 728.70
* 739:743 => 742.70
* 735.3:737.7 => 737.50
